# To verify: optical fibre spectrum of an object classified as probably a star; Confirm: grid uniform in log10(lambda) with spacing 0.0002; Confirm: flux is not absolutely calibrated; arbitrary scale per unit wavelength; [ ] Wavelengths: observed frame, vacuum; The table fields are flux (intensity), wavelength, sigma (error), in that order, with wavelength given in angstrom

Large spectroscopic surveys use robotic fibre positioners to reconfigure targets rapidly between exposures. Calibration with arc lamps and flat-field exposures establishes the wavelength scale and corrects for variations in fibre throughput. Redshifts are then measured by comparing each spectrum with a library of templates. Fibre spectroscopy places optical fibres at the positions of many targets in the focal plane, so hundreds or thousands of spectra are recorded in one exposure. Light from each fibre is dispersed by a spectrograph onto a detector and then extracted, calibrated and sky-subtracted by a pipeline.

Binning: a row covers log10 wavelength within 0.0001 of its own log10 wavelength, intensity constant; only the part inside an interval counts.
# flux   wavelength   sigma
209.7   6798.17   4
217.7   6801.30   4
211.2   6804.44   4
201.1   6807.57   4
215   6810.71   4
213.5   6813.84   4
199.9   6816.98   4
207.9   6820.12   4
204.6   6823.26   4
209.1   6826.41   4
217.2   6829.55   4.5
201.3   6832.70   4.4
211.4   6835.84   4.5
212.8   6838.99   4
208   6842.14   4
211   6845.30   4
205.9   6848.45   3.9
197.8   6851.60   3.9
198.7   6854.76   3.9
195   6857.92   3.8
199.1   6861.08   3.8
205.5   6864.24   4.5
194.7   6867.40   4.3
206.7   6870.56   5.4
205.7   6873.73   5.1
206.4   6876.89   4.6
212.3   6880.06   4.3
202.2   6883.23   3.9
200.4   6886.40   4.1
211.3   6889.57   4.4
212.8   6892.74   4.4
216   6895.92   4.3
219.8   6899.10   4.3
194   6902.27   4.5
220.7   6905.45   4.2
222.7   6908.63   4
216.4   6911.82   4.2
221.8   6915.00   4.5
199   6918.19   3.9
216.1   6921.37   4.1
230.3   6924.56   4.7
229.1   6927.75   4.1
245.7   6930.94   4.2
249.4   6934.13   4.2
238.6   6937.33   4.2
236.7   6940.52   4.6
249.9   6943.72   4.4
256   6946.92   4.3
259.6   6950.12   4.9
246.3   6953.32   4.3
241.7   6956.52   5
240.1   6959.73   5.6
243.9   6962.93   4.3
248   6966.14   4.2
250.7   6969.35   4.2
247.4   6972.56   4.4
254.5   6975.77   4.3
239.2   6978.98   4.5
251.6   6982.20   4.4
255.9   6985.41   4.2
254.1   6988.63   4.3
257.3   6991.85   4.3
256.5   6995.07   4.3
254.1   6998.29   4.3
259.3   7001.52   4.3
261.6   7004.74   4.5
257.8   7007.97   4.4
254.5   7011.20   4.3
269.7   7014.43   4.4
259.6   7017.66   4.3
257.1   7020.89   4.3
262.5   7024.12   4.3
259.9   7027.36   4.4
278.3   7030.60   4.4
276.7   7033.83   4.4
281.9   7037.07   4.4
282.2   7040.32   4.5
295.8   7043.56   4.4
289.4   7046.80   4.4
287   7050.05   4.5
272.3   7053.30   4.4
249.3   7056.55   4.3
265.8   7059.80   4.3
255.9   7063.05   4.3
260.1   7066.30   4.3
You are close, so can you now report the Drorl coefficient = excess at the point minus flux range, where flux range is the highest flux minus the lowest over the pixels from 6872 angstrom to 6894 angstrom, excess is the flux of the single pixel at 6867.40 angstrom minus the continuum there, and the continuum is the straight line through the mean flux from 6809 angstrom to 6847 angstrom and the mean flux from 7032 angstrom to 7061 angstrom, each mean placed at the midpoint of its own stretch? -39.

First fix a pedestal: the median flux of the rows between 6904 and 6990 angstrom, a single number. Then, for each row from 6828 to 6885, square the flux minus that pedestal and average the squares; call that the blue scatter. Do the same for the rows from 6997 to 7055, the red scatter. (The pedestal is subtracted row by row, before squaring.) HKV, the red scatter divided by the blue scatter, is 0.55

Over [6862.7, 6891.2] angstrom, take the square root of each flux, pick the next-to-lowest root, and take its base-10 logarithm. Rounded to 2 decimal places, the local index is 1.15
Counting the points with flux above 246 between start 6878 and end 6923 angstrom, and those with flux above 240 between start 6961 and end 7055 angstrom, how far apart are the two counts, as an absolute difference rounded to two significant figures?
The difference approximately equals 28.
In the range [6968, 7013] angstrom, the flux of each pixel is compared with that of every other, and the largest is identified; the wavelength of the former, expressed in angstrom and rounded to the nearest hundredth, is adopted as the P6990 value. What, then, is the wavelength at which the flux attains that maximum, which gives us 7004.74 angstrom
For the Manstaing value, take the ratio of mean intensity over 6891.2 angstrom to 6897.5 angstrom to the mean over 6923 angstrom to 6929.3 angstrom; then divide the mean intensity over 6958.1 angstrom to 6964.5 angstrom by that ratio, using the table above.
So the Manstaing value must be 259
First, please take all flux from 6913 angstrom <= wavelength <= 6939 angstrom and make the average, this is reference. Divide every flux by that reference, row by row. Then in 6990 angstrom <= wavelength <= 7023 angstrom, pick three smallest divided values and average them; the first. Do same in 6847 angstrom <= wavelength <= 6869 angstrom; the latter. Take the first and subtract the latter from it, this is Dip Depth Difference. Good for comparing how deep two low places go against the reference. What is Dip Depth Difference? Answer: 0.26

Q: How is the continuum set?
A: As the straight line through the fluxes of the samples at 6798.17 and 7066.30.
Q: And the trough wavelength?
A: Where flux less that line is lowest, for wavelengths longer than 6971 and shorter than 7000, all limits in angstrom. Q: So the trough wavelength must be 6978.98 angstrom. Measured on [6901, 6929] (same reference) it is 6902.27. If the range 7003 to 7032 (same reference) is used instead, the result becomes 7011.20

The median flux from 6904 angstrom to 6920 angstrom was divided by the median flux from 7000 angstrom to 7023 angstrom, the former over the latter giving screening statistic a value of 0.85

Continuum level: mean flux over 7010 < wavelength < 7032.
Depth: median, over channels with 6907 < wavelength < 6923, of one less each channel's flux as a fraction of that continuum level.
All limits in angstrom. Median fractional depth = 0.18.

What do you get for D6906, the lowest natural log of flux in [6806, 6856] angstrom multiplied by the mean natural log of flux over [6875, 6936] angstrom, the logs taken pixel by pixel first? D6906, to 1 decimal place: 28.4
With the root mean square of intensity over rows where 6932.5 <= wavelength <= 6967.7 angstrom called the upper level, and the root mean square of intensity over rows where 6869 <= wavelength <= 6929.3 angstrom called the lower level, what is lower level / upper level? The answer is 0.86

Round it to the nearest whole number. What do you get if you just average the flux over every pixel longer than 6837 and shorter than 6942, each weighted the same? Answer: 213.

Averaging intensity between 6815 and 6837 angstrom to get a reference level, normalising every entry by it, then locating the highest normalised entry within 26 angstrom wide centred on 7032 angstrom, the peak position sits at 7043.56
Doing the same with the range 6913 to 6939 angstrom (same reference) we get 6934.13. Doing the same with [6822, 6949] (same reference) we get 6946.92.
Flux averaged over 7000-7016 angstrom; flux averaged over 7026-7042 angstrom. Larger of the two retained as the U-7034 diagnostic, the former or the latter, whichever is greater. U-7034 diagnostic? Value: 276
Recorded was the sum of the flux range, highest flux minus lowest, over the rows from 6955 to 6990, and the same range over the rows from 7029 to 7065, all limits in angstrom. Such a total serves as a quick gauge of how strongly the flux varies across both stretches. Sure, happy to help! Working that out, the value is 63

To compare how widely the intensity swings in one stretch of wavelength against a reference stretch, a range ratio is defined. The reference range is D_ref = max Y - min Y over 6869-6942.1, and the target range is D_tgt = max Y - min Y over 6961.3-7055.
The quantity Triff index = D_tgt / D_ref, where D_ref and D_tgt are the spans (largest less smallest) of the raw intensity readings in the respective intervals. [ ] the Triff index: 1.0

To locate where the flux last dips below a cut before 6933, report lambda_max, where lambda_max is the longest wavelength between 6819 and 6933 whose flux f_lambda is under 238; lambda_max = 6927.75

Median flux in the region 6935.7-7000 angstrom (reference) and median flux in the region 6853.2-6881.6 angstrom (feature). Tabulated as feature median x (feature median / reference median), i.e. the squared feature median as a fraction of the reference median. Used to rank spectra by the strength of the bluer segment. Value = 169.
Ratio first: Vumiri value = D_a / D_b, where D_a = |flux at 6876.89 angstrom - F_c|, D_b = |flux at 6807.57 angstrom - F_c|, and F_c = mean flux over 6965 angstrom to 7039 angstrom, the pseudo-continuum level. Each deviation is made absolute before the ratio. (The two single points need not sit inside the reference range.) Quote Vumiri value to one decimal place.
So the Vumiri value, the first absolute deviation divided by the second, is 0.9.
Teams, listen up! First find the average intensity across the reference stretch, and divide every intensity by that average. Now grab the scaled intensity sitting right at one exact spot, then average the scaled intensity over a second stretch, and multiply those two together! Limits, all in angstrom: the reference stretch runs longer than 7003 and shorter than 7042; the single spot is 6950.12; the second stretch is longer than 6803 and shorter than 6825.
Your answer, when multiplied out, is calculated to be 0.76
